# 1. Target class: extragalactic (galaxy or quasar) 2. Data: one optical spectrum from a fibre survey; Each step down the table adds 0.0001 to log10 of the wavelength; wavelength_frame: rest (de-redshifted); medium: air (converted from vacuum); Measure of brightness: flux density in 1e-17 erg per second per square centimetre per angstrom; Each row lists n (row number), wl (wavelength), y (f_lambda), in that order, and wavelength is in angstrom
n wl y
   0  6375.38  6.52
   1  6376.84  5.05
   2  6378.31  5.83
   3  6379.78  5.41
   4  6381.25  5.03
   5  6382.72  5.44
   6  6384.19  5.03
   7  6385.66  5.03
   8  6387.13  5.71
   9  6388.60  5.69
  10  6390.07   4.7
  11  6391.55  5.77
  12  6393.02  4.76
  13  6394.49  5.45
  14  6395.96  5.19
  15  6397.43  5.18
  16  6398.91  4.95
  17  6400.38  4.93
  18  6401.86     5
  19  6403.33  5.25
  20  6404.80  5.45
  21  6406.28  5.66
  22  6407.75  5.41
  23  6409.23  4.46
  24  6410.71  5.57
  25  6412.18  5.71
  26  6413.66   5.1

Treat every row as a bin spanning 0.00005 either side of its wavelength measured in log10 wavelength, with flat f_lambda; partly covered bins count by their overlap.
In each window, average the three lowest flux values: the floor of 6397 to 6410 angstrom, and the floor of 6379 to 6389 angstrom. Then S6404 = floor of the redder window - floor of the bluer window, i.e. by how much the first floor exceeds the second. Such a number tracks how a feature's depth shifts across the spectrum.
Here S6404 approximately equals -0.25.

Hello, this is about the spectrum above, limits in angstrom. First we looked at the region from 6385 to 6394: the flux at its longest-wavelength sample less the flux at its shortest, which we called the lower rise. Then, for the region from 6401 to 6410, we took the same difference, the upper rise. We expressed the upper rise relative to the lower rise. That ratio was 2.0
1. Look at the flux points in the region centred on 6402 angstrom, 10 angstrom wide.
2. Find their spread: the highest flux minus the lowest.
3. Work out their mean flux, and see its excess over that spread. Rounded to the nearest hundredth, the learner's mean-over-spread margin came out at 4.47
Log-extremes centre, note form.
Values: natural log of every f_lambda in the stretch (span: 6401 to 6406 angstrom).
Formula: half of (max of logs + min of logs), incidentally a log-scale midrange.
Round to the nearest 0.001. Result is 1.653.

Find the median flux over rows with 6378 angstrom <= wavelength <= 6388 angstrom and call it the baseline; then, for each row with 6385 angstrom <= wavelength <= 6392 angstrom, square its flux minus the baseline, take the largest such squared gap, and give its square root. 0.71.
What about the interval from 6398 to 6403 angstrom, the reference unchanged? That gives 0.48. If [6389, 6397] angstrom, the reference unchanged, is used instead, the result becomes 0.71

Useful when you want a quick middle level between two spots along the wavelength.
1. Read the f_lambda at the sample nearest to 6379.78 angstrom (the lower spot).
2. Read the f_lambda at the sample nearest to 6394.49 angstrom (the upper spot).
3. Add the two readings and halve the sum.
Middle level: 5.43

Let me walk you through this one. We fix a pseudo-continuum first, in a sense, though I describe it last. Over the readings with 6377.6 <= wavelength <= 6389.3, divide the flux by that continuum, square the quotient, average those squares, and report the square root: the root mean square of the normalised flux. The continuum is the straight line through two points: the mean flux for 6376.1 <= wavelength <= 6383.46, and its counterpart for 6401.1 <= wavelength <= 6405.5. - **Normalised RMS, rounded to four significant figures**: 1.013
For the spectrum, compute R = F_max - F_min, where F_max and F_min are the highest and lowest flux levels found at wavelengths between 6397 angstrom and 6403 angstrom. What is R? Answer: 0.25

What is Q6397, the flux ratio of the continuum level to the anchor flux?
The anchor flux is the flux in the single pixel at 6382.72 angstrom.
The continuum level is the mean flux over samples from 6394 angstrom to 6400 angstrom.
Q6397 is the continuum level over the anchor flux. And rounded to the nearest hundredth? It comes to 0.95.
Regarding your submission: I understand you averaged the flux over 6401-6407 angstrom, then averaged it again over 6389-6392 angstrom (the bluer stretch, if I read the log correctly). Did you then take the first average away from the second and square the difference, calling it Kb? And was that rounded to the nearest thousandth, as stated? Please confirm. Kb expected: 0.011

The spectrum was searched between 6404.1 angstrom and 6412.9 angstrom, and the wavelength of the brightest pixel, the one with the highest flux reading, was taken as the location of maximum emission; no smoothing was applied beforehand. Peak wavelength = 6412.18 angstrom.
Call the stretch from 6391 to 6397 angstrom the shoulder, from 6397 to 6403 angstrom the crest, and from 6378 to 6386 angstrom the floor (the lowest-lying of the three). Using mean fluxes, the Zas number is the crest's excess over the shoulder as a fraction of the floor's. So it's -0.05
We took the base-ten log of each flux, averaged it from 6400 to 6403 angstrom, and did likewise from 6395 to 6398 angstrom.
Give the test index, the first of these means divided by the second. 0.974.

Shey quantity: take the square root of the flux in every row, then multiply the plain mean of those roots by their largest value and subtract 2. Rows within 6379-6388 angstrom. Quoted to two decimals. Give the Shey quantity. 3.49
